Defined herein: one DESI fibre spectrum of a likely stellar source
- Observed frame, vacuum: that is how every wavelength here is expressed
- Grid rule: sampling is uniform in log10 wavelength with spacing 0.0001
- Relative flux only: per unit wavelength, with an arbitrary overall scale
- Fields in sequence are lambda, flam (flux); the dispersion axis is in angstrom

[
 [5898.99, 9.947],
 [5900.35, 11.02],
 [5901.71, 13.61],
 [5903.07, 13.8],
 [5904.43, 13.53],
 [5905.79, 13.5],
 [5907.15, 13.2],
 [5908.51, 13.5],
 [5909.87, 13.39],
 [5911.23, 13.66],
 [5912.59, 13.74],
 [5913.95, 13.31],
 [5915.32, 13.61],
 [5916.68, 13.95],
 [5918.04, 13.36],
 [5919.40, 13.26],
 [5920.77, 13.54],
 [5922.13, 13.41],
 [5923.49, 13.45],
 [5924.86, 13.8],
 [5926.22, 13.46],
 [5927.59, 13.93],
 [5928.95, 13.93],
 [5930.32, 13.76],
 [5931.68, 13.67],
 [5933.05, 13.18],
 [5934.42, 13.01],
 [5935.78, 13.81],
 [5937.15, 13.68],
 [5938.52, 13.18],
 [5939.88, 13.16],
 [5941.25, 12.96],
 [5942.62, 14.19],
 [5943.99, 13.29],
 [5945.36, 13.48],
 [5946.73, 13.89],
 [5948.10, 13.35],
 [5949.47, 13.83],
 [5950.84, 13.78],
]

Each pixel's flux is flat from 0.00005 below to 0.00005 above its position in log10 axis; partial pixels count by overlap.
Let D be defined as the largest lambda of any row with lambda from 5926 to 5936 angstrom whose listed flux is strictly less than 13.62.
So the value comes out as 5934.42 angstrom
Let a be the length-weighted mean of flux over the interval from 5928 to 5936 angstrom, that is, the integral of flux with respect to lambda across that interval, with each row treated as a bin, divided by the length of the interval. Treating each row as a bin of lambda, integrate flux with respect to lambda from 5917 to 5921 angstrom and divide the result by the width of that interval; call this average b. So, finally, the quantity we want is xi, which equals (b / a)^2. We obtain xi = 0.98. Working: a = 13.57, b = 13.4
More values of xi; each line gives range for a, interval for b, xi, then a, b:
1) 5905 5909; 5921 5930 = 1.04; 13.40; 13.7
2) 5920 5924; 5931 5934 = 0.99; 13.46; 13.4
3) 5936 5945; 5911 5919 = 1.03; 13.43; 13.6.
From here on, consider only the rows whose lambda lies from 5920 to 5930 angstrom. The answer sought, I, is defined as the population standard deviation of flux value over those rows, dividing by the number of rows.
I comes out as 0.22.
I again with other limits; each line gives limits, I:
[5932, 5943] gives 0.41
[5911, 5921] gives 0.22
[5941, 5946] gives 0.45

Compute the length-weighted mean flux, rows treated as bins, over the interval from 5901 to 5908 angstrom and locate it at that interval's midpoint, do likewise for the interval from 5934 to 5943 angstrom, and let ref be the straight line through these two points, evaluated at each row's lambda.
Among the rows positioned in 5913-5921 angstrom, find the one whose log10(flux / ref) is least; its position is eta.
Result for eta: 5919.40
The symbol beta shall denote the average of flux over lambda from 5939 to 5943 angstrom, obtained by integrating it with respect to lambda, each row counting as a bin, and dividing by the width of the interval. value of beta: 13.38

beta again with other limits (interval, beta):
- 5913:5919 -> 13.55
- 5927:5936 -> 13.61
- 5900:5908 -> 13.20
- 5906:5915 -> 13.47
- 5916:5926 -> 13.54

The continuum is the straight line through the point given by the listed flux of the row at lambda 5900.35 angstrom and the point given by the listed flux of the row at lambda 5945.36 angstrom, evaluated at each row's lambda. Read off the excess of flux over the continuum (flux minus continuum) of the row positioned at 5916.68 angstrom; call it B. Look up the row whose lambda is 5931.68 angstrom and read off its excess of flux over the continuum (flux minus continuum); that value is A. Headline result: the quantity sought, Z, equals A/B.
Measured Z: 0.5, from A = 0.9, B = 2.0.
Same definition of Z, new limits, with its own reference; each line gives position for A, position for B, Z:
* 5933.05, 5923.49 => 0.3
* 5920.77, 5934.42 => 11.0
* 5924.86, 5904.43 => 0.6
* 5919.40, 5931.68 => 1.3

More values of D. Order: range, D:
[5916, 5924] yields 5923.49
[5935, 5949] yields 5948.10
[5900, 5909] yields 5908.51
